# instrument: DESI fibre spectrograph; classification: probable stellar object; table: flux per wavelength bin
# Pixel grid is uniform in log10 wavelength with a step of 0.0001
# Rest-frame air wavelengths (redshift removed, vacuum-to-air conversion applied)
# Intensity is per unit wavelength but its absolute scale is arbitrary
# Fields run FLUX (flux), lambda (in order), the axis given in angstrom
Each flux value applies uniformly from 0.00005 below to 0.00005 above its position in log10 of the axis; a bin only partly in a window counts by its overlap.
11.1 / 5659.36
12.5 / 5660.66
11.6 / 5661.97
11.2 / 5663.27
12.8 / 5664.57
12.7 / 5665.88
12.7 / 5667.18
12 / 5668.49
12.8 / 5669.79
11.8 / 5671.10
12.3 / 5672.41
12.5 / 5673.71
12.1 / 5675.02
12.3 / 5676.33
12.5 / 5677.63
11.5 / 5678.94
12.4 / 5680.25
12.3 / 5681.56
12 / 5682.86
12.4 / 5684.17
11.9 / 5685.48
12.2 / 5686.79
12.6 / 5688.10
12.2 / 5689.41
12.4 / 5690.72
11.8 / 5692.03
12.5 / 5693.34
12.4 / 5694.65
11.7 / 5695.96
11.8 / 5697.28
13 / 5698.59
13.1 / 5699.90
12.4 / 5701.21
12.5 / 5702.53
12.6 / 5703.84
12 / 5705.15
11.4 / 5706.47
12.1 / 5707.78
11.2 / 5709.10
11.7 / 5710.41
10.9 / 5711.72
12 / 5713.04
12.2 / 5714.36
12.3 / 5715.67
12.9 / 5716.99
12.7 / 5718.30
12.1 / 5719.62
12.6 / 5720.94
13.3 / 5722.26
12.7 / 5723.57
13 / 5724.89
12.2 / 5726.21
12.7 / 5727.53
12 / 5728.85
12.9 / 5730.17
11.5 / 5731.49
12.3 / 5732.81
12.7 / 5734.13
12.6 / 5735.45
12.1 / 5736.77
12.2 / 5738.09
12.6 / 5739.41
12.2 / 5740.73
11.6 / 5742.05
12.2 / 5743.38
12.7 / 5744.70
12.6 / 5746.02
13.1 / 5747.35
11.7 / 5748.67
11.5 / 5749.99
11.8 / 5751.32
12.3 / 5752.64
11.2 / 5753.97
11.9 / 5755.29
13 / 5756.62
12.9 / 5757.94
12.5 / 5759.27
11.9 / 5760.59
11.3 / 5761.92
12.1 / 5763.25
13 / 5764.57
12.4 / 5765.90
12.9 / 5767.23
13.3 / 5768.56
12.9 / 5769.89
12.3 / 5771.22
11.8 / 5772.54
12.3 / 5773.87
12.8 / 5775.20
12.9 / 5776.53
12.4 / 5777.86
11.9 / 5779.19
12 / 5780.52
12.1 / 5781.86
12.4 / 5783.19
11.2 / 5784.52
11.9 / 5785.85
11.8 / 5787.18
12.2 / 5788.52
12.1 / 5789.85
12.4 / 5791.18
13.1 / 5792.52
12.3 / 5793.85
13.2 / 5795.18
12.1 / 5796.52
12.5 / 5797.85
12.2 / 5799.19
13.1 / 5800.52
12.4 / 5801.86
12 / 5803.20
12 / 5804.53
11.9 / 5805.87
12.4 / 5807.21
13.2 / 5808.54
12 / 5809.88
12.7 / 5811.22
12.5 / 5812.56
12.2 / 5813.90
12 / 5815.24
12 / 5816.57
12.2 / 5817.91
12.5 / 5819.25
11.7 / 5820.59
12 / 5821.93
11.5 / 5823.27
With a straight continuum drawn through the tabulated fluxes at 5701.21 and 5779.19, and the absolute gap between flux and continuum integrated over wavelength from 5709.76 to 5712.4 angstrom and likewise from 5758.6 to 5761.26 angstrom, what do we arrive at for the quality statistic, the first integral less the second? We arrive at 1.94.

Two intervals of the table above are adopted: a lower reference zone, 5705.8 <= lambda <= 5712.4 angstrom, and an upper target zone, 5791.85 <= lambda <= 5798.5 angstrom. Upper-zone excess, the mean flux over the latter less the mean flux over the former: 1.2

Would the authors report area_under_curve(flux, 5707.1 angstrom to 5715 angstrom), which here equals 92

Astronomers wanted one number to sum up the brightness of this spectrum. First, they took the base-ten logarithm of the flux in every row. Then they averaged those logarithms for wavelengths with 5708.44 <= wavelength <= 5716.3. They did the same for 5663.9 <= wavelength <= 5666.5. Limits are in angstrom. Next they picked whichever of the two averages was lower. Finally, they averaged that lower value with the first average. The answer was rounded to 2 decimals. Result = 1.07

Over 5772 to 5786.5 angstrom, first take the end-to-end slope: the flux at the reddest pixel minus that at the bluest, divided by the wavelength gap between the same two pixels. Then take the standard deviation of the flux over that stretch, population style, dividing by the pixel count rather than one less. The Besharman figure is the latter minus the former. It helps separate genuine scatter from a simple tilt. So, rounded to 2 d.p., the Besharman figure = 0.45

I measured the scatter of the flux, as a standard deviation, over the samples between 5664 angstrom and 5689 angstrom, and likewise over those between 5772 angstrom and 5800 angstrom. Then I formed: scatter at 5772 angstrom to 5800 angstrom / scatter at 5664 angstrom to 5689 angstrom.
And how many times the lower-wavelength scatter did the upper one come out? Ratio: 1.31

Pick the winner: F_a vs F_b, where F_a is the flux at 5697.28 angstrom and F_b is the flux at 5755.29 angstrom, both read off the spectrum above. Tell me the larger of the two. 11.9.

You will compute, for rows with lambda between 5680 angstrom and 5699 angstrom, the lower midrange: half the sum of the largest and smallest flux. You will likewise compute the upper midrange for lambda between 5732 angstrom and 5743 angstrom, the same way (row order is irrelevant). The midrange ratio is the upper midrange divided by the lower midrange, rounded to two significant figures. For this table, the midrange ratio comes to 0.98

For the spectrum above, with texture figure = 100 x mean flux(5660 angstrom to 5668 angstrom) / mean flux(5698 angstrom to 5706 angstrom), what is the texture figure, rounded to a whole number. 97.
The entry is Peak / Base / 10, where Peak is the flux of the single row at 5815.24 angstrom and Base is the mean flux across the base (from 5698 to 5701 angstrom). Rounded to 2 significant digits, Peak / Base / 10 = 0.092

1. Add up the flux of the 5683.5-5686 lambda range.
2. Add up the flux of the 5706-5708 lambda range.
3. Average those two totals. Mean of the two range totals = 23.9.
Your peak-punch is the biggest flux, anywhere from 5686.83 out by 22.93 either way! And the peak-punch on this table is 13.1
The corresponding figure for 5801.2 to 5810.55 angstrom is 13.2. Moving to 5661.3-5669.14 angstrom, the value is 12.8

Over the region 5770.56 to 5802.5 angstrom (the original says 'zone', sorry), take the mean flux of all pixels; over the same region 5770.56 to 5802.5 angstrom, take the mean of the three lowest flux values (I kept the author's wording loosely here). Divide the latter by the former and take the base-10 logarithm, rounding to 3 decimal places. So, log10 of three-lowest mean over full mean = -0.026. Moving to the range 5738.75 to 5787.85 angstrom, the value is -0.038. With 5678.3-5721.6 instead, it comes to -0.038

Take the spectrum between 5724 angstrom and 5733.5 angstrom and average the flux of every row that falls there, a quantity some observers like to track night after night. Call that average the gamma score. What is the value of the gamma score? 12.4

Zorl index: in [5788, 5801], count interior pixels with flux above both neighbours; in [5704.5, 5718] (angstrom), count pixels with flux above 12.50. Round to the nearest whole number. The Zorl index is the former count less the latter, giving 2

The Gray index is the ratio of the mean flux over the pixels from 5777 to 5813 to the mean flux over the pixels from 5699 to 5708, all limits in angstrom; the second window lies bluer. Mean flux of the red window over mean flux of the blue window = 1.00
